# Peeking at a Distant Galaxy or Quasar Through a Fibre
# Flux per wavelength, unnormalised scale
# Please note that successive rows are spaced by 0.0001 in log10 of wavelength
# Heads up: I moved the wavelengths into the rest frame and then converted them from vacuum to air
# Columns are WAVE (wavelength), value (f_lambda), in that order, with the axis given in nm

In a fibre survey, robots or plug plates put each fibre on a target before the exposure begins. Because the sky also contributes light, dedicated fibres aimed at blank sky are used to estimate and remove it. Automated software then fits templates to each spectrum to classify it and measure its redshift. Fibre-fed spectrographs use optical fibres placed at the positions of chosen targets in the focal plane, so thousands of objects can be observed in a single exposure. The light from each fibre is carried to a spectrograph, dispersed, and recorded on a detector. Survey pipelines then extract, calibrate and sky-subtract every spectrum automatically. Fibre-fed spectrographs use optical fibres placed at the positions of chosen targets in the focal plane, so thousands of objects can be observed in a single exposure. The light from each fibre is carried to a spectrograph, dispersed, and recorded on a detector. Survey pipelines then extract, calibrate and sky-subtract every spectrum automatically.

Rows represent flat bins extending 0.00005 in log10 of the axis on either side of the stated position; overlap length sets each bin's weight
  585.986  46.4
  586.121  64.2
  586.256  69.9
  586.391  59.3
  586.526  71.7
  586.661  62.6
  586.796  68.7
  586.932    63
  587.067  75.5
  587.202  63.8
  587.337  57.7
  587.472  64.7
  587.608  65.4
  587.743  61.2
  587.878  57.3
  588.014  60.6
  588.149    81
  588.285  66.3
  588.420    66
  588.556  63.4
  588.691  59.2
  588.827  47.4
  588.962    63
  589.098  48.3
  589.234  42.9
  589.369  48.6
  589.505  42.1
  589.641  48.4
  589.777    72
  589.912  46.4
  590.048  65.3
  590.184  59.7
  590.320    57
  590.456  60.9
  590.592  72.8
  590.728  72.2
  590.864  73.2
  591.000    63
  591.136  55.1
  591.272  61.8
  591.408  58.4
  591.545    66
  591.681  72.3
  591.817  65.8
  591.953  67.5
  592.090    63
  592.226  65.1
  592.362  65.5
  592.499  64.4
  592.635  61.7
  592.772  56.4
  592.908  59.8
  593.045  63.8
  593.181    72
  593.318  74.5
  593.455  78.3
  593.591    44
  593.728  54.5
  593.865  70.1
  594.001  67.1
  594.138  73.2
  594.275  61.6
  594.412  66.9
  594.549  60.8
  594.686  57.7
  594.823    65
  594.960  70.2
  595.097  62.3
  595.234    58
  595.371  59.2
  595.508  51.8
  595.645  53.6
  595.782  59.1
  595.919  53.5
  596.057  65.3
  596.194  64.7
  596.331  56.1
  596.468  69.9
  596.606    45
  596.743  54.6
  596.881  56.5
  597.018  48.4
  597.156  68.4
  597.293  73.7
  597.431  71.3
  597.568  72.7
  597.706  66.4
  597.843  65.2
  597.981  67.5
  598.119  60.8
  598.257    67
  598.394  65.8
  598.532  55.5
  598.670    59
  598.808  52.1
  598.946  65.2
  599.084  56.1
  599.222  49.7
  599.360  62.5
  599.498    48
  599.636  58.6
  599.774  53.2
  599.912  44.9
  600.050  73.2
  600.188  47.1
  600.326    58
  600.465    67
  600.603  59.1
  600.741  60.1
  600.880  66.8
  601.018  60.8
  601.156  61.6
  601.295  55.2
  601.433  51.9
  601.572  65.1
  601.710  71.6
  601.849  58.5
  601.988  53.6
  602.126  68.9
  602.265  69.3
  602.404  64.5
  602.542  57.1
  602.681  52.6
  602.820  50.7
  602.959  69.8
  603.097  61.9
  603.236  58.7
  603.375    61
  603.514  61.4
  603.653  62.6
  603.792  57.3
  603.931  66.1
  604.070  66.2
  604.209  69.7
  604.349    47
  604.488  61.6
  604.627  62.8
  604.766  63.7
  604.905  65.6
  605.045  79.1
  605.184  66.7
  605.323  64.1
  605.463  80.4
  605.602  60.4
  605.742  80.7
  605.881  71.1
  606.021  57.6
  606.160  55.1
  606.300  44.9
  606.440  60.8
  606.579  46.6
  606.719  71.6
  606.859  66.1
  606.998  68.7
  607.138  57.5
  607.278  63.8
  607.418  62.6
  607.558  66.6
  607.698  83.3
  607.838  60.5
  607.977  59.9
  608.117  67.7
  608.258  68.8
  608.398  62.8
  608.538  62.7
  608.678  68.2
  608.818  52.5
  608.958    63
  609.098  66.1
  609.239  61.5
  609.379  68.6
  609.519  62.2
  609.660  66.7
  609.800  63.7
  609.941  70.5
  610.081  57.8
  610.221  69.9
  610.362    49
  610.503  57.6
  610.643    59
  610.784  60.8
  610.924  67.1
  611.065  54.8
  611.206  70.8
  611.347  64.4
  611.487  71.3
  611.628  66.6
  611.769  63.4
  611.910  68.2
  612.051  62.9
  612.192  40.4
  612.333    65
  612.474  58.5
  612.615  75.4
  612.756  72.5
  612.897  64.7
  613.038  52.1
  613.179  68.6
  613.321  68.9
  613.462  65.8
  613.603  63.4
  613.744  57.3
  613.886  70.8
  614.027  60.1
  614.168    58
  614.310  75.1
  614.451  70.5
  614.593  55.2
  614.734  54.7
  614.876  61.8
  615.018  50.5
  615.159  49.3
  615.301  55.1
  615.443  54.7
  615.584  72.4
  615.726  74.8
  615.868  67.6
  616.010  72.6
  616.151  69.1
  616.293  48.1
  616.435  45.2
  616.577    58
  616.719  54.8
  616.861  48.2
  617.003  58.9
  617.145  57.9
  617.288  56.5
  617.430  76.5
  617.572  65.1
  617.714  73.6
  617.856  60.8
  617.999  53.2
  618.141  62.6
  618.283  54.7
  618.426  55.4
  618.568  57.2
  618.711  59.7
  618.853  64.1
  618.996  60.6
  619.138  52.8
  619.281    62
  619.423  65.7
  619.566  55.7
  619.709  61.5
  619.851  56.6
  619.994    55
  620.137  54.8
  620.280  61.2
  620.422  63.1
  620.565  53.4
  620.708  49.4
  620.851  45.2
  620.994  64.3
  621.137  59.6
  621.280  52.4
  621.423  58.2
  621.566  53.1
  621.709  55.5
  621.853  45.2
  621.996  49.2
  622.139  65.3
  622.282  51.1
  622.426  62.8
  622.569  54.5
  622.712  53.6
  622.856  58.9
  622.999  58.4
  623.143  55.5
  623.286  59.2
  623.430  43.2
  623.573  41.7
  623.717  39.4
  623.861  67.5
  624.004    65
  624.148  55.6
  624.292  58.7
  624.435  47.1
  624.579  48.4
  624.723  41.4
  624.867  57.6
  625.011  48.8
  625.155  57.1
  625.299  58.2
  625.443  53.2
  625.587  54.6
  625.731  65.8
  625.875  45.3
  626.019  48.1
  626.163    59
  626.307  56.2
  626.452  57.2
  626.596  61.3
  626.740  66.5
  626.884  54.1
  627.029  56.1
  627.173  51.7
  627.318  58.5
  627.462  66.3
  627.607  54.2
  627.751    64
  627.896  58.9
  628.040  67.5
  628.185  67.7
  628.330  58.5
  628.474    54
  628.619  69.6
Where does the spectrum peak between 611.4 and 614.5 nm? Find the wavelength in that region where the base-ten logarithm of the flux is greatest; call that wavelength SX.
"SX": 612.615 nm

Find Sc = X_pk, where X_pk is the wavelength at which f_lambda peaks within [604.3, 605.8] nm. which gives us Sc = 605.742 nm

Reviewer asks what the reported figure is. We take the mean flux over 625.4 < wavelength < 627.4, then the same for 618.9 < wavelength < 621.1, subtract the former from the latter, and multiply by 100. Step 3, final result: 116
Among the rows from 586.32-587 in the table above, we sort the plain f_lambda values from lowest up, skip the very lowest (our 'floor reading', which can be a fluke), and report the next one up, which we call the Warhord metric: 62.6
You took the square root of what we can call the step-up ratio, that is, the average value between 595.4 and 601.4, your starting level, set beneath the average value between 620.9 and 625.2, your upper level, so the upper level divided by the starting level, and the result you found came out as 0.95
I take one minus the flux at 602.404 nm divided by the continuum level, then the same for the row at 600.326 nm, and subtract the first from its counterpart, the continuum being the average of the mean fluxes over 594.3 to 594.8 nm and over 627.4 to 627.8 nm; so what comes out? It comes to 0.11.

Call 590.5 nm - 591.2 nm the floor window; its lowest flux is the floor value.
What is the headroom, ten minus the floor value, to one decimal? -45.1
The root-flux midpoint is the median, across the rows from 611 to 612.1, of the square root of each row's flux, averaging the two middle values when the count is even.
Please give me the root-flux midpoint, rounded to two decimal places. 8.09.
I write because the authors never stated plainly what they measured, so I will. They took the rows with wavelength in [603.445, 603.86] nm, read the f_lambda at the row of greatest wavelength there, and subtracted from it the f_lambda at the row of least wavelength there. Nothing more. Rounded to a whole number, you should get -4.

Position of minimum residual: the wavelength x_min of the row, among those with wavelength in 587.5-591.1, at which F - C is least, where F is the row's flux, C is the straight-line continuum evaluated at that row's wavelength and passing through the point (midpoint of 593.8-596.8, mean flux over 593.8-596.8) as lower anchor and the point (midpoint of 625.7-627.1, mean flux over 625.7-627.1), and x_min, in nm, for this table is 589.505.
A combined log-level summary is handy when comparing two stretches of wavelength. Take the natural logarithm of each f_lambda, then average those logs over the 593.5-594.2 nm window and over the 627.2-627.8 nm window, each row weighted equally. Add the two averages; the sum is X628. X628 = 8.21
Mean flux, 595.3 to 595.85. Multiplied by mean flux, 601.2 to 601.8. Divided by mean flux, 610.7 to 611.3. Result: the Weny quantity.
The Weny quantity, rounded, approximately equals 54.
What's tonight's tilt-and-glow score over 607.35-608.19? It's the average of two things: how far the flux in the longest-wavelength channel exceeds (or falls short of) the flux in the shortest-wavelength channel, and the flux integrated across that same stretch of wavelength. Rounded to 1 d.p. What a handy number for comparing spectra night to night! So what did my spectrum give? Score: 30.6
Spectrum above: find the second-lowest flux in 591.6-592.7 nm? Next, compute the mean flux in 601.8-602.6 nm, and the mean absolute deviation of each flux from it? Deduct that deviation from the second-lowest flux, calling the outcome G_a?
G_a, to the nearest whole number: 57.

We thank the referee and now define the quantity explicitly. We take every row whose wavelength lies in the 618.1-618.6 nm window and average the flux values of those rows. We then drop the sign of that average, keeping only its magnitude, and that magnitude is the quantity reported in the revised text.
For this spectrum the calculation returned 57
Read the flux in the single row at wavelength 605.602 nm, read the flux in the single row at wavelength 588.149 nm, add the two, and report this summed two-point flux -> 141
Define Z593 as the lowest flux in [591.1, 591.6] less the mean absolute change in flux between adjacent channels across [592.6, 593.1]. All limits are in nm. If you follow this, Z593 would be 51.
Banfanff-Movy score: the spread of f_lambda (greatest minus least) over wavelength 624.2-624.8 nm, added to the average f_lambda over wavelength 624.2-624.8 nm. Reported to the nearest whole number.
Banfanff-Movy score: 66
